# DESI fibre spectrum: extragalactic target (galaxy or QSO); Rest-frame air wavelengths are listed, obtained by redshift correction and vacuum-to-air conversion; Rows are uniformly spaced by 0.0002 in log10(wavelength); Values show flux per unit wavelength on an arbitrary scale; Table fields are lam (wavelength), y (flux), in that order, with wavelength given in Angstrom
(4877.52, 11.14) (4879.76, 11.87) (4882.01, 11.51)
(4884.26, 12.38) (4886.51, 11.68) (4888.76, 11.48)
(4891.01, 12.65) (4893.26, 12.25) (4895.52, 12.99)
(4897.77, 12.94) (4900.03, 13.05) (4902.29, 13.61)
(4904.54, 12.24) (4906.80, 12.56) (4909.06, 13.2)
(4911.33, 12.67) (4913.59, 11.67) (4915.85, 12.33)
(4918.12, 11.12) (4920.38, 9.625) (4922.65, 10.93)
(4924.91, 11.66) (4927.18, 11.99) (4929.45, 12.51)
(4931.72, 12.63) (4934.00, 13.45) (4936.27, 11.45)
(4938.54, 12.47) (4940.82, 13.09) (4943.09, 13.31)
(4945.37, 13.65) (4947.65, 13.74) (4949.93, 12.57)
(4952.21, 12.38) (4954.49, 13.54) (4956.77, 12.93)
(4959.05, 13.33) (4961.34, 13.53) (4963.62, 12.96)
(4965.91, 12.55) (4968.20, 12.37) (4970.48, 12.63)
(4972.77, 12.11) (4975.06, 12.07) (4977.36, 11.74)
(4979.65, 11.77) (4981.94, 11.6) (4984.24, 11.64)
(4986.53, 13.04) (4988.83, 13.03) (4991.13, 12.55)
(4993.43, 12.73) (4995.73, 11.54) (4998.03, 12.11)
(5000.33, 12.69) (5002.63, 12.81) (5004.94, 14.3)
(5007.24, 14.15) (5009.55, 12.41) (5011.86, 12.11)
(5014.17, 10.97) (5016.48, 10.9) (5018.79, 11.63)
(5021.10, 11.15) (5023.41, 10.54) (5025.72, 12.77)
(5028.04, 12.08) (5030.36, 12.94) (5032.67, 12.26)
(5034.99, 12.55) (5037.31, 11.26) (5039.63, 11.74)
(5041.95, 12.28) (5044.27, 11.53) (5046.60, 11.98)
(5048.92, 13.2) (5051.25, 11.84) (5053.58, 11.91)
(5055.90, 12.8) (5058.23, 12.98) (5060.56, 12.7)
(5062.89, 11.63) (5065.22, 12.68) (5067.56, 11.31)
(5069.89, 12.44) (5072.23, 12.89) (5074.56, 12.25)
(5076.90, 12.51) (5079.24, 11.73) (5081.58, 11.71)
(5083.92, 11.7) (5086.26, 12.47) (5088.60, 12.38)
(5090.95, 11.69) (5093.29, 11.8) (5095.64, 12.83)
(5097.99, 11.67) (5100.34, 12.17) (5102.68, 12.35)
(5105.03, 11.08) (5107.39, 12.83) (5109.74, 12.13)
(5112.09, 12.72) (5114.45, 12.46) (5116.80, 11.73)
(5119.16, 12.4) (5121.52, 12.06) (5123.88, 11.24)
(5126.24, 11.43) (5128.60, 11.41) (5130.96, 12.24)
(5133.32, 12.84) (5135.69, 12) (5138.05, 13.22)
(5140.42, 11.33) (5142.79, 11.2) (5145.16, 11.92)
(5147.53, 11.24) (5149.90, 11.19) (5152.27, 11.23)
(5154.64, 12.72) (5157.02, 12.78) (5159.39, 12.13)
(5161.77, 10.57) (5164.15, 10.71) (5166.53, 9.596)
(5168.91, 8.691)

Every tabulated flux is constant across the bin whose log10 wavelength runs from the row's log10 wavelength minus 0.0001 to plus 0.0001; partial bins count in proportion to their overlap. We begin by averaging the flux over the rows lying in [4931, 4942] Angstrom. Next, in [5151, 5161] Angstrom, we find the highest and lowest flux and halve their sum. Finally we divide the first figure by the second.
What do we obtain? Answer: 1.05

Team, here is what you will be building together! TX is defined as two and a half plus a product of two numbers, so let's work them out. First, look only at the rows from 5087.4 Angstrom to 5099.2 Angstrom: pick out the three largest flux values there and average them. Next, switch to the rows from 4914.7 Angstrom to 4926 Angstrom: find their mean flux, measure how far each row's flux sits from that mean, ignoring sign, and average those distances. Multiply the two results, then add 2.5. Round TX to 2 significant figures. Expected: 11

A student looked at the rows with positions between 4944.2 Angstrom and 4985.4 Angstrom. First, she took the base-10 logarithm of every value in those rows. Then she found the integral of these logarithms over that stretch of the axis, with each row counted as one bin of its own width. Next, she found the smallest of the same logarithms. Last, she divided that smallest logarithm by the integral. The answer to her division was 0.0235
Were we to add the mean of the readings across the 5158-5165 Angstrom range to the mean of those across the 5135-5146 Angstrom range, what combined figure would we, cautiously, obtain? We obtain 23.1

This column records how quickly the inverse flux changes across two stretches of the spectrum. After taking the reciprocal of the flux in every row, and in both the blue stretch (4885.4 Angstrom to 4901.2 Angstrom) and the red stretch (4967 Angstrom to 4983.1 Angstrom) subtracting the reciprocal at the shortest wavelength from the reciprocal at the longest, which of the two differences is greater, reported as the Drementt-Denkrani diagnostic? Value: 0.0054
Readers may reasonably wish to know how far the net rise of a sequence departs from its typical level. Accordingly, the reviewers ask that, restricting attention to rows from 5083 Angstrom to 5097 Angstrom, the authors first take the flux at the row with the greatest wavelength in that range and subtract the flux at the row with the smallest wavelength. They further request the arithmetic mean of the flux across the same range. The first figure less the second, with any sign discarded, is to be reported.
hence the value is 11.0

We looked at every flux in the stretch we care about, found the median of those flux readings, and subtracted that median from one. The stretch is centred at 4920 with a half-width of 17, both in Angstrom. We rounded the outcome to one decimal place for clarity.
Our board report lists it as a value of -11.2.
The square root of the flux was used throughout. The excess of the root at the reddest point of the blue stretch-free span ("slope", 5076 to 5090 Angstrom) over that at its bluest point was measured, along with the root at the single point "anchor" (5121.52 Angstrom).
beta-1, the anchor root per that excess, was -188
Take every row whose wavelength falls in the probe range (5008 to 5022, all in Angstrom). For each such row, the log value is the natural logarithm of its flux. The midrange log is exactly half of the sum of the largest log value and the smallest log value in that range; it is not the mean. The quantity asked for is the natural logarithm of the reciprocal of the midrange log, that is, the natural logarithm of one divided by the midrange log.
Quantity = -0.898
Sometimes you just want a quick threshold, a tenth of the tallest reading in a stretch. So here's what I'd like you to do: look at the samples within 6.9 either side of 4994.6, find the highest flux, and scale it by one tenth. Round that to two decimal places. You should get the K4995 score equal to 1.30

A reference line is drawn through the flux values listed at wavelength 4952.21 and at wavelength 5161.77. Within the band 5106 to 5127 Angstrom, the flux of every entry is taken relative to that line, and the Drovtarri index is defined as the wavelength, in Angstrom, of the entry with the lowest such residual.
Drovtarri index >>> 5123.88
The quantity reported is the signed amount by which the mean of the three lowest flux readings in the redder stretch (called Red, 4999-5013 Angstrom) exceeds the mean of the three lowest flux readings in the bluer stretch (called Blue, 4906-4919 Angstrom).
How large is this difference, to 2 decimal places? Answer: 0.70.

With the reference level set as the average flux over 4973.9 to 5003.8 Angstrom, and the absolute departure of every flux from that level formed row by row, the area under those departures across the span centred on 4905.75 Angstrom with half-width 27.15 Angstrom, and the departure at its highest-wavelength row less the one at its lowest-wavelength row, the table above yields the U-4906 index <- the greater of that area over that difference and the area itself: 35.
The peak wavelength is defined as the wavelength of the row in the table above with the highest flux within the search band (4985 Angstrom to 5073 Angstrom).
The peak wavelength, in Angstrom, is 5004.94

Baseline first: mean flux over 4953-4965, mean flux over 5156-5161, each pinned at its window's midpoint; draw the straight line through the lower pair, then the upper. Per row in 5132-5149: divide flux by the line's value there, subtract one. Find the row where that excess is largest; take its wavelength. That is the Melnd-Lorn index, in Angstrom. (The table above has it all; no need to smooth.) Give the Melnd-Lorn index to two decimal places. 5138.05 Angstrom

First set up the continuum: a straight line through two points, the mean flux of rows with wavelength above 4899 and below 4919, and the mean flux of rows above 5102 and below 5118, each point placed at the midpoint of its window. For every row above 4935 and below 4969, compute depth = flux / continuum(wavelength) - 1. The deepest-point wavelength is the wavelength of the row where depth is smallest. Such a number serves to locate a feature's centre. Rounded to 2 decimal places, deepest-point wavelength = 4936.27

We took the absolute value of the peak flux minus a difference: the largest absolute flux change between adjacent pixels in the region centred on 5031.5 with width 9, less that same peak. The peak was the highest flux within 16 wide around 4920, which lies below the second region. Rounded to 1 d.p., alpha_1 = 23.8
